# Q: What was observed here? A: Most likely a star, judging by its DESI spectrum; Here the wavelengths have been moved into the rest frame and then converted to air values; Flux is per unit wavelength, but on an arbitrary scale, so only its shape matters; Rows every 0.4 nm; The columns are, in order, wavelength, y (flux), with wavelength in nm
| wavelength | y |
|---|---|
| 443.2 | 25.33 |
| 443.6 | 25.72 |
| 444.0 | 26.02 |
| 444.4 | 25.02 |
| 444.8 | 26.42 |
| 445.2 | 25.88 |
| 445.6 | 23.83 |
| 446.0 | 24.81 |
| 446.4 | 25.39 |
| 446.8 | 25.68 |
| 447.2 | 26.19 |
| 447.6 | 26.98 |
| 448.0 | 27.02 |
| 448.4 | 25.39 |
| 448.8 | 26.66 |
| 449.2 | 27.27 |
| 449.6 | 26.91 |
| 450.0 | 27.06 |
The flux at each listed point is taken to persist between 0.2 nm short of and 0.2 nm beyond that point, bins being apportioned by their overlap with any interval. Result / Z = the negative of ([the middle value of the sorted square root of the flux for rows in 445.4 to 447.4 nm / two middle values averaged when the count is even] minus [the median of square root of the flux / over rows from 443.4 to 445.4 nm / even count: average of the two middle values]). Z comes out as 0.048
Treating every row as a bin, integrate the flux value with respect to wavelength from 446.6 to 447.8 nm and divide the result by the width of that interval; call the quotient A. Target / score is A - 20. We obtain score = 6.28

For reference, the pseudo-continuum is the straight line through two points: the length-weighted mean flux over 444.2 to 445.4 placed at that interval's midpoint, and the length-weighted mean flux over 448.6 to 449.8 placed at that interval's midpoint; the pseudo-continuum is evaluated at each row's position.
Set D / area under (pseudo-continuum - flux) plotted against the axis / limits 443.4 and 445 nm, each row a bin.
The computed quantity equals -0.29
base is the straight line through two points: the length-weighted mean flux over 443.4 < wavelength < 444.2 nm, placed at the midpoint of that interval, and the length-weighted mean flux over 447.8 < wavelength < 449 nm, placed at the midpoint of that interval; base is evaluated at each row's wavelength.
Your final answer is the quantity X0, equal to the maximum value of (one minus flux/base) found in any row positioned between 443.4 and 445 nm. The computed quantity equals 0.0352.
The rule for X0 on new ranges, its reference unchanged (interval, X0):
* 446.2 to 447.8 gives 0.0289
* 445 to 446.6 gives 0.0856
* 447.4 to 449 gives 0.0367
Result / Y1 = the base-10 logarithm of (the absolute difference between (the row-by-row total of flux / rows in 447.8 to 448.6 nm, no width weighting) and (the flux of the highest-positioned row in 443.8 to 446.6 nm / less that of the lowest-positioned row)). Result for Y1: 1.7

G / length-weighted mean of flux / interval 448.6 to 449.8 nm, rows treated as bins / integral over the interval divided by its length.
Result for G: 26.9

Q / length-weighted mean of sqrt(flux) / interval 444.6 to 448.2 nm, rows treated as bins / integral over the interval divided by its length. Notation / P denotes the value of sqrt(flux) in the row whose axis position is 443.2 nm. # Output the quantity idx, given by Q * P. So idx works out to 25.6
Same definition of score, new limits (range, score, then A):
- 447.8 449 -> 6.36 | 26.4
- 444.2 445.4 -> 5.77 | 25.8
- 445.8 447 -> 5.29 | 25.3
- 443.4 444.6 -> 5.59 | 25.6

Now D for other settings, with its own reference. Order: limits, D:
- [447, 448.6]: 0.29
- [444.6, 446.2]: 1.12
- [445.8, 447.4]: 1.18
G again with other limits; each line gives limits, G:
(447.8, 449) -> 26.4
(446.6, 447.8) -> 26.3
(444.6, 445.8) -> 25.4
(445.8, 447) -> 25.3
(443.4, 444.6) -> 25.6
